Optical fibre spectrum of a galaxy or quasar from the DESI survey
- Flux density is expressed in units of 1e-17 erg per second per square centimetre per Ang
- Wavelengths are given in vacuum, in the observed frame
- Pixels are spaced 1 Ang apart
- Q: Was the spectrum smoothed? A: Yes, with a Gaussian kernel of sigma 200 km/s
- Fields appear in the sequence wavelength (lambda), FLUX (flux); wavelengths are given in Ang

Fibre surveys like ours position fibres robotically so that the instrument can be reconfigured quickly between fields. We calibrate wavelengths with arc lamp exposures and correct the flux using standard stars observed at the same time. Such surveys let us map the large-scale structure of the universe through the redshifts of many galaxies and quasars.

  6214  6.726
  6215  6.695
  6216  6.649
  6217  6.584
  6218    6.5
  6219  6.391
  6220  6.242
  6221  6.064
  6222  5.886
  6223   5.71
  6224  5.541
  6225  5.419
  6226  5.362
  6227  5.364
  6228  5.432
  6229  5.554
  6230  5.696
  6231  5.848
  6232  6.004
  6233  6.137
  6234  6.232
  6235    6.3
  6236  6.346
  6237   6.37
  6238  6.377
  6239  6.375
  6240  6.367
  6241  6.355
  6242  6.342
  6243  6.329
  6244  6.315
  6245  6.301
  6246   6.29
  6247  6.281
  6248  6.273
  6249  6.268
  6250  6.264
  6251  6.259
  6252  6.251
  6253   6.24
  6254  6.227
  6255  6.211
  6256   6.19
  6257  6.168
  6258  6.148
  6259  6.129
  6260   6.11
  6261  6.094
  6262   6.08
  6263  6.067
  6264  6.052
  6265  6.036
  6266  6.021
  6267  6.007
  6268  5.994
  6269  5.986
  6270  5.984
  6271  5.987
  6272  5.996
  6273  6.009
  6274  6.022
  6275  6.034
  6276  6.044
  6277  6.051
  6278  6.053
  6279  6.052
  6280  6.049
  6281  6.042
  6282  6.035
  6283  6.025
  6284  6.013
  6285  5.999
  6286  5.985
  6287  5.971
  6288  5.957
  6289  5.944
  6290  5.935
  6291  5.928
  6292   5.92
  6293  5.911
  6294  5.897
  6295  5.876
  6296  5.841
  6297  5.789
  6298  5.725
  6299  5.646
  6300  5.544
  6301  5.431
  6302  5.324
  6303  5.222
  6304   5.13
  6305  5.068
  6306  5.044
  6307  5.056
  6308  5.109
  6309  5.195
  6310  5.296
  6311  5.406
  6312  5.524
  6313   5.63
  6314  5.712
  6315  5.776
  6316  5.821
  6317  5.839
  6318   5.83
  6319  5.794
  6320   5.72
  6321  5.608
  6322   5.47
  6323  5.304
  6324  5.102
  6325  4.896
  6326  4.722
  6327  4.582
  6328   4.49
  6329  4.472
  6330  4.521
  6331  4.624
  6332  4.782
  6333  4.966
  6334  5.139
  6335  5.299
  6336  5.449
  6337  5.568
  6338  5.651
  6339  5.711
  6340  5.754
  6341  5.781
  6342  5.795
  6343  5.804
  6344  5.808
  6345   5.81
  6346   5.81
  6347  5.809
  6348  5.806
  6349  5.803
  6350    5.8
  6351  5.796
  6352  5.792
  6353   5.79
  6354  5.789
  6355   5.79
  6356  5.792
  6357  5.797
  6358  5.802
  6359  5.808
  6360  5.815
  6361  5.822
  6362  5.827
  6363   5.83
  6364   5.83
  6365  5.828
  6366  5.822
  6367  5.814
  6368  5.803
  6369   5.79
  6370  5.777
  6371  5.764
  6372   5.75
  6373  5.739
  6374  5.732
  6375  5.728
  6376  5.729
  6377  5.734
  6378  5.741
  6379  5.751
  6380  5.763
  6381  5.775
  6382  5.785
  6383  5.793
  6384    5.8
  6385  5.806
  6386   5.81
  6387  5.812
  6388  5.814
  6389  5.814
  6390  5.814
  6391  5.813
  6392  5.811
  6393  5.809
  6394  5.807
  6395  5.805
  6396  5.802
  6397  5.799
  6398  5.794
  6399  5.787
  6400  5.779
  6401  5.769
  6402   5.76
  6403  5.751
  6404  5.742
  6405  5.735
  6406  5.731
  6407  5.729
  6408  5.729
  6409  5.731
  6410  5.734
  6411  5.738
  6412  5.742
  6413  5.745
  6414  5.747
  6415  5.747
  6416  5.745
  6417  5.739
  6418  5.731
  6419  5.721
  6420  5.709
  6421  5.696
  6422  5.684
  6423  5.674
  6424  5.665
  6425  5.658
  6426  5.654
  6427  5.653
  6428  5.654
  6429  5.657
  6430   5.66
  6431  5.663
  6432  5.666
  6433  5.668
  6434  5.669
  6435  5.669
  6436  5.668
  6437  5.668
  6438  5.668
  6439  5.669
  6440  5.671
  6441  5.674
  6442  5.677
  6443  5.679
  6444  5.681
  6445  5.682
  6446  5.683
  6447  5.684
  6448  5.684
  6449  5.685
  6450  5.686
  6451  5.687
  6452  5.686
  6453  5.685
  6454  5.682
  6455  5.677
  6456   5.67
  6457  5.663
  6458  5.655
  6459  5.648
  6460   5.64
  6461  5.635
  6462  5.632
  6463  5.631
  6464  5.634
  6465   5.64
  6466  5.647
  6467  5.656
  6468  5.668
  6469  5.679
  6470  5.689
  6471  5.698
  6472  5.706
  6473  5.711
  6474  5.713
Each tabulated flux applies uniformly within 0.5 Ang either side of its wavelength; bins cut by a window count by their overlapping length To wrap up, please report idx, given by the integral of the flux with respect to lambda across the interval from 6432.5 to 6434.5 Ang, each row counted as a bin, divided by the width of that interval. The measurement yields 5.67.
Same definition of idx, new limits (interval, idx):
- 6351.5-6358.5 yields 5.79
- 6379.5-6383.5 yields 5.78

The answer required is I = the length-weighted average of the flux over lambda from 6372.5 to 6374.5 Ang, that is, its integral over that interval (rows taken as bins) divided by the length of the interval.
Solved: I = 5.74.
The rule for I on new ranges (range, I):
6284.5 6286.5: 5.99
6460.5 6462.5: 5.63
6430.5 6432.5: 5.66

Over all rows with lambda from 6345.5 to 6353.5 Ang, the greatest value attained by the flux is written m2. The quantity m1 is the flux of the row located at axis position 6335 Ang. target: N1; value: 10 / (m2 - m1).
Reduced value 20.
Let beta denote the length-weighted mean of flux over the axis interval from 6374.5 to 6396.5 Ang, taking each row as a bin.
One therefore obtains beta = 5.79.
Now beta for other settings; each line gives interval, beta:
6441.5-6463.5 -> 5.67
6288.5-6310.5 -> 5.54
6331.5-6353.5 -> 5.62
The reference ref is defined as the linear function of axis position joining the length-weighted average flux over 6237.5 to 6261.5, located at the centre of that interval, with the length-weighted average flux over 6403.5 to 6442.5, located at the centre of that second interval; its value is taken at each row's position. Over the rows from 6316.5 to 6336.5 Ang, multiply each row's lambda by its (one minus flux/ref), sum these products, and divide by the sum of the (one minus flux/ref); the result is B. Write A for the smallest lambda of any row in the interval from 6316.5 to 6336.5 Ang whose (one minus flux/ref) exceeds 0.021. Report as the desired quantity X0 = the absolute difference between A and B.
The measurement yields 11.2 Ang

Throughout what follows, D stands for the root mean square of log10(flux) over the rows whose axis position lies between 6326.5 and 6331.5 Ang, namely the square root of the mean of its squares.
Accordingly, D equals 0.657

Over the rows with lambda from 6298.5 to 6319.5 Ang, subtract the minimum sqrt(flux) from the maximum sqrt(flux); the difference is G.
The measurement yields 0.171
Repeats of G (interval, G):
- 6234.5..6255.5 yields 0.033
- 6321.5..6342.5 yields 0.293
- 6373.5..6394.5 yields 0.018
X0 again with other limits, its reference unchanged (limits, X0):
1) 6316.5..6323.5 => 3.9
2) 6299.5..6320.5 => 7.8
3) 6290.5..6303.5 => 7.9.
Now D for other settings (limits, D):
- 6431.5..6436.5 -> 0.753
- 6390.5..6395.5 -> 0.764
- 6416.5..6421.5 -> 0.757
